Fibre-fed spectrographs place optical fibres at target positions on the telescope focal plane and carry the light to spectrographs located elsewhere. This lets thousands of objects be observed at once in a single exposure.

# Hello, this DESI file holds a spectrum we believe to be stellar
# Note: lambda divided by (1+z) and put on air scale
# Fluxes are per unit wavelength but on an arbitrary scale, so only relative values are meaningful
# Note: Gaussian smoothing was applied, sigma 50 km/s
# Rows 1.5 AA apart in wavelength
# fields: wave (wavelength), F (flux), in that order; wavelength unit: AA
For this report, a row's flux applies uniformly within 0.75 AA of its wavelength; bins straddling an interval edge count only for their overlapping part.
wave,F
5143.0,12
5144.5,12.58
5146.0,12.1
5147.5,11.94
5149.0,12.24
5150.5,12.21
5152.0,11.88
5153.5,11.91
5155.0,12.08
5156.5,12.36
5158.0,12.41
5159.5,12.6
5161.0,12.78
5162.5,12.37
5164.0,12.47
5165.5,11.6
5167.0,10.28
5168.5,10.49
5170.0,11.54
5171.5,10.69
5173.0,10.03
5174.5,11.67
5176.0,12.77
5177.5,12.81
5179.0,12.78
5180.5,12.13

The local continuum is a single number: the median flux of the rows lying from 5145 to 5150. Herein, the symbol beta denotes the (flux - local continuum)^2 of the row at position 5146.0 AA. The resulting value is 0.00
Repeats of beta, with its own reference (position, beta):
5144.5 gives 0.23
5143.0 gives 0.01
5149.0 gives 0.02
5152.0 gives 0.05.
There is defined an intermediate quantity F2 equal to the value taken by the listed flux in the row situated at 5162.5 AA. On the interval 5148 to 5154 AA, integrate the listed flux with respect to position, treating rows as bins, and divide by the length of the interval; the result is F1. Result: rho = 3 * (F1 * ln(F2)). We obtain 91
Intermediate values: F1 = 12.06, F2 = 12.37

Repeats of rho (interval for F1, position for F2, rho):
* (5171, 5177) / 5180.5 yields 85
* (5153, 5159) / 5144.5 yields 93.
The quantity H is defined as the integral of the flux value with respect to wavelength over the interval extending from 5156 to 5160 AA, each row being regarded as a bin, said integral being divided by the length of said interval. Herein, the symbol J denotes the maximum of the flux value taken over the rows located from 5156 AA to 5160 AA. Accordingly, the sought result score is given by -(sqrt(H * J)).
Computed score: -12.5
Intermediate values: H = 12.5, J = 12.6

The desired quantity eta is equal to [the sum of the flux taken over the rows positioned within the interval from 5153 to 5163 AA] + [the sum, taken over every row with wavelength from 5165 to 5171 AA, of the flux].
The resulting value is 130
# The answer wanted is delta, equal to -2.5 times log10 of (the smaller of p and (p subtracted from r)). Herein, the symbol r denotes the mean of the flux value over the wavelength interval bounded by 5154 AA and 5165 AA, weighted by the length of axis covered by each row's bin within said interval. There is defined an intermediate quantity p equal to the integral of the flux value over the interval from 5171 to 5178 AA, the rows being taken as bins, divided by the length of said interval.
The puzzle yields 0.21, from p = 11.6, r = 12.4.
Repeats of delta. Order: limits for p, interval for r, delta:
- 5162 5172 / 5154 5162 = -0.09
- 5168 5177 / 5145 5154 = 0.24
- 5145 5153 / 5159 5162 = 0.58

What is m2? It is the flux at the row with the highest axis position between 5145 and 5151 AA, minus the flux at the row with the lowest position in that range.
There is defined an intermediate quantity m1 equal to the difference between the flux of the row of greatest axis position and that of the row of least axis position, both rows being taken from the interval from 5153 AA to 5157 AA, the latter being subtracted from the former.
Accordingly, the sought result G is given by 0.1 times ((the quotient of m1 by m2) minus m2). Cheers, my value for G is 0.40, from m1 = 0.45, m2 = 0.1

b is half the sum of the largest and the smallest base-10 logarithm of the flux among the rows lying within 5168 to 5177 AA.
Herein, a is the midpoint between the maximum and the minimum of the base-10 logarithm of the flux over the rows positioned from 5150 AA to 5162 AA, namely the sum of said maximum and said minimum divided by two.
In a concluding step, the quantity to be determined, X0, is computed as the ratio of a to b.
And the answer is 1.04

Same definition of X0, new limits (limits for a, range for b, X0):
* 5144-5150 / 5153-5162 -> 1.00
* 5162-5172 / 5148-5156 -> 0.97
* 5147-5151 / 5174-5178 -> 1.00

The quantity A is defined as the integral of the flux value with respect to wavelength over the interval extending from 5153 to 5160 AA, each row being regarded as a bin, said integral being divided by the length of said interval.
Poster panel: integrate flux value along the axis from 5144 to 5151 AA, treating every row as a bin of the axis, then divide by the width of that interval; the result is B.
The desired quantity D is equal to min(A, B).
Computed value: 12.2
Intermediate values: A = 12.3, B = 12.2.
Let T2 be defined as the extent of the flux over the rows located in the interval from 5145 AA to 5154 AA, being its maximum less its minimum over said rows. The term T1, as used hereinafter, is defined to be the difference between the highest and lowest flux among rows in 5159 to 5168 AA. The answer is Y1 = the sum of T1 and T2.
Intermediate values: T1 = 2.5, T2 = 0.36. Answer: 2.9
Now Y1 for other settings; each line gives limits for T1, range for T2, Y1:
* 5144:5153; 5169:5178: 3.5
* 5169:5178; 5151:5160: 3.5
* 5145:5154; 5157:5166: 1.5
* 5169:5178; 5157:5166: 4.0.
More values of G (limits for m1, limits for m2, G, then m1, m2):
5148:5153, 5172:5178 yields -0.29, -0.36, 2.8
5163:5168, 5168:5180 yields -0.32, -2.19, 2.3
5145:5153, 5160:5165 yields 0.10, -0.22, -0.3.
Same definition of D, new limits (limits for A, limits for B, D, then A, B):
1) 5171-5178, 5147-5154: 11.6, 11.6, 12.0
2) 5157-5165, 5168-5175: 10.9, 12.5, 10.9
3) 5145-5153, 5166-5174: 10.7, 12.1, 10.7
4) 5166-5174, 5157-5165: 10.7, 10.7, 12.5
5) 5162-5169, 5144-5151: 11.4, 11.4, 12.2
